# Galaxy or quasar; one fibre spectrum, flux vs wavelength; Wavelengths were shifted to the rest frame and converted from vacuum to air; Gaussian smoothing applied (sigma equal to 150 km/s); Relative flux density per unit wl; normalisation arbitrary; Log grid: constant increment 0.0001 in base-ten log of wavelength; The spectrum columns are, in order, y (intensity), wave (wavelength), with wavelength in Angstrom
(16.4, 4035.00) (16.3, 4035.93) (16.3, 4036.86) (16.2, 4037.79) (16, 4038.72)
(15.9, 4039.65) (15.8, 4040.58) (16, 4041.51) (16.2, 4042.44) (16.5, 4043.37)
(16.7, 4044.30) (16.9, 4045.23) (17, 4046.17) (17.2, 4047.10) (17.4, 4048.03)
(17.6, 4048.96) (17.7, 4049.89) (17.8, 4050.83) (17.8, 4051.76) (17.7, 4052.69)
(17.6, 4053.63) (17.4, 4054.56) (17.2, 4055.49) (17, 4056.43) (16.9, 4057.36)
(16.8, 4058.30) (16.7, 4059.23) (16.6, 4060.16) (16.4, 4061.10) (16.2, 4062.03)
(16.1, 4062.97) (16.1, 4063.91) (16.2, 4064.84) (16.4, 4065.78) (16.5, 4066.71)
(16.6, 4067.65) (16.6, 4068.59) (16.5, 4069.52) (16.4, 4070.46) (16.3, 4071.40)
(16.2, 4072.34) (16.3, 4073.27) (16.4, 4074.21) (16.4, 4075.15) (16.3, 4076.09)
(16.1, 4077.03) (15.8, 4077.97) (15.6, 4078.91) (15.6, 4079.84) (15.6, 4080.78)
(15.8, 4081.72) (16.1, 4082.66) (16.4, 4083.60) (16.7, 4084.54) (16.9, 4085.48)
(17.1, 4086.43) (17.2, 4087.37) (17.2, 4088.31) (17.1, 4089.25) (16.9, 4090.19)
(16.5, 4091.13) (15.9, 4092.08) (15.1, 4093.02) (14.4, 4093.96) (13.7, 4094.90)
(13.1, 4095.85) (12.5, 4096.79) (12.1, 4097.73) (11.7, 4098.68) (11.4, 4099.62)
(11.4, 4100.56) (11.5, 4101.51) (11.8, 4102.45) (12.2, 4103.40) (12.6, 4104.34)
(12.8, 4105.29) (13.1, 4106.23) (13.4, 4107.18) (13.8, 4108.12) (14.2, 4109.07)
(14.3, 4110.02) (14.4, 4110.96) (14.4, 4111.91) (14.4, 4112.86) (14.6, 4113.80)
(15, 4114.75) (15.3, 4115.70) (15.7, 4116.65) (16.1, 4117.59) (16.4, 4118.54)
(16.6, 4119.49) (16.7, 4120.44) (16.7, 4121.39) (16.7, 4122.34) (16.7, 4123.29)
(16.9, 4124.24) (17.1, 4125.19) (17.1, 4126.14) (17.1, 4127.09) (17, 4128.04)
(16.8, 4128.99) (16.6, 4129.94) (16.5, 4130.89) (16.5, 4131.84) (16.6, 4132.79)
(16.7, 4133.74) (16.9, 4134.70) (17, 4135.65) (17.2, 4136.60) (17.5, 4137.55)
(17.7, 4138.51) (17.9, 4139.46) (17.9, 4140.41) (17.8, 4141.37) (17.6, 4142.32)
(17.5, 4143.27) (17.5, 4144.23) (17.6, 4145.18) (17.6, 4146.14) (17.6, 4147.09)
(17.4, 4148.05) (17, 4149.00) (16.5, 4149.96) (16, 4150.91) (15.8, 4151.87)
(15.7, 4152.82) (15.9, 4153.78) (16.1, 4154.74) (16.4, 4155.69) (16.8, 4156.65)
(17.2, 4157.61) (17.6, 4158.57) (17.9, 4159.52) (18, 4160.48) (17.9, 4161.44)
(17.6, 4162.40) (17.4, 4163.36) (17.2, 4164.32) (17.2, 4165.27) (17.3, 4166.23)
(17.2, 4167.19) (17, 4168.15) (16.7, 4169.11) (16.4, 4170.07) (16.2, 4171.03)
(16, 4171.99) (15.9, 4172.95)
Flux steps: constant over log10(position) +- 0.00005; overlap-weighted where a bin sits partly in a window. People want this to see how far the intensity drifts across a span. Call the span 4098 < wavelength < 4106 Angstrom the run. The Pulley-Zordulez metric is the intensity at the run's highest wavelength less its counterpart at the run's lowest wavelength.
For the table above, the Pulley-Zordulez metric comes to 1.1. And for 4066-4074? -0.2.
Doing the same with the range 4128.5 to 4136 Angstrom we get 0.2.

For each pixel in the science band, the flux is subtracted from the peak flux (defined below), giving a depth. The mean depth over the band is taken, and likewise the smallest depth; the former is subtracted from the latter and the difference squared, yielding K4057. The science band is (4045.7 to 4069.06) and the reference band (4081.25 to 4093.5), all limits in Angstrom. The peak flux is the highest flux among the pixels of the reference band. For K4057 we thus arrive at 0.7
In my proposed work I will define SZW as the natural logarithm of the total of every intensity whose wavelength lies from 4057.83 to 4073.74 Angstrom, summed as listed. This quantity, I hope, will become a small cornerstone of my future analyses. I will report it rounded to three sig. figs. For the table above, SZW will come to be 5.63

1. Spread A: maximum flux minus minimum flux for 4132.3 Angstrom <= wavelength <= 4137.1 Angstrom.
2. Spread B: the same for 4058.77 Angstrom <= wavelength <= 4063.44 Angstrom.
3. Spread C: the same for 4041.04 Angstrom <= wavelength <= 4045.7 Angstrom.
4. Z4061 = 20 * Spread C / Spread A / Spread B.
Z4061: 50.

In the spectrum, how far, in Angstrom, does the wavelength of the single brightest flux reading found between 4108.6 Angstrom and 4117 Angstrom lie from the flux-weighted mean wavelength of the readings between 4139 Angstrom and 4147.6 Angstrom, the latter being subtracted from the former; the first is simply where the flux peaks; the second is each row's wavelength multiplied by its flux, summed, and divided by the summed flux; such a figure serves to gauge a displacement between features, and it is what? -26.6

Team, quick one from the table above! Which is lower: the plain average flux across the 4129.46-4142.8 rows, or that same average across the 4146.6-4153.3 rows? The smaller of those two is 16.6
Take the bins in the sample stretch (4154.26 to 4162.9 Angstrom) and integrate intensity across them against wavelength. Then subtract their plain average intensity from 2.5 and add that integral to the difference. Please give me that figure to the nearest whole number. 134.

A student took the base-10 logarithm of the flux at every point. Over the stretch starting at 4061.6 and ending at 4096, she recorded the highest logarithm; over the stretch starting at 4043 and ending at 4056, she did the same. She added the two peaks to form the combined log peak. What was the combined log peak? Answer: 2.49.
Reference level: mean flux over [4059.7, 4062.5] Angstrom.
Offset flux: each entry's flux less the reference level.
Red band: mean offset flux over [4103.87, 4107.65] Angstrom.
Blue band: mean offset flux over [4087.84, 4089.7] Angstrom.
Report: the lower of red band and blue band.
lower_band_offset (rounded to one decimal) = -3.4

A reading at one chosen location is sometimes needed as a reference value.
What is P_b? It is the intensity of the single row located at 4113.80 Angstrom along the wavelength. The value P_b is 14.6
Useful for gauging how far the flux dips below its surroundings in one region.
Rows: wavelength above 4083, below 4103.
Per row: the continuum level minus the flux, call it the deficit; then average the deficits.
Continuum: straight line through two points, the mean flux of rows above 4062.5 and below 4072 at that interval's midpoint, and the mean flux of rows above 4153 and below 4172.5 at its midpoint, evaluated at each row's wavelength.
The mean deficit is 1.9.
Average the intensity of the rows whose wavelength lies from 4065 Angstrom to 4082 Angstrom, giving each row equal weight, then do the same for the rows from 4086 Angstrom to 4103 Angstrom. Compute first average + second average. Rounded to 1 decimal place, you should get 30.4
